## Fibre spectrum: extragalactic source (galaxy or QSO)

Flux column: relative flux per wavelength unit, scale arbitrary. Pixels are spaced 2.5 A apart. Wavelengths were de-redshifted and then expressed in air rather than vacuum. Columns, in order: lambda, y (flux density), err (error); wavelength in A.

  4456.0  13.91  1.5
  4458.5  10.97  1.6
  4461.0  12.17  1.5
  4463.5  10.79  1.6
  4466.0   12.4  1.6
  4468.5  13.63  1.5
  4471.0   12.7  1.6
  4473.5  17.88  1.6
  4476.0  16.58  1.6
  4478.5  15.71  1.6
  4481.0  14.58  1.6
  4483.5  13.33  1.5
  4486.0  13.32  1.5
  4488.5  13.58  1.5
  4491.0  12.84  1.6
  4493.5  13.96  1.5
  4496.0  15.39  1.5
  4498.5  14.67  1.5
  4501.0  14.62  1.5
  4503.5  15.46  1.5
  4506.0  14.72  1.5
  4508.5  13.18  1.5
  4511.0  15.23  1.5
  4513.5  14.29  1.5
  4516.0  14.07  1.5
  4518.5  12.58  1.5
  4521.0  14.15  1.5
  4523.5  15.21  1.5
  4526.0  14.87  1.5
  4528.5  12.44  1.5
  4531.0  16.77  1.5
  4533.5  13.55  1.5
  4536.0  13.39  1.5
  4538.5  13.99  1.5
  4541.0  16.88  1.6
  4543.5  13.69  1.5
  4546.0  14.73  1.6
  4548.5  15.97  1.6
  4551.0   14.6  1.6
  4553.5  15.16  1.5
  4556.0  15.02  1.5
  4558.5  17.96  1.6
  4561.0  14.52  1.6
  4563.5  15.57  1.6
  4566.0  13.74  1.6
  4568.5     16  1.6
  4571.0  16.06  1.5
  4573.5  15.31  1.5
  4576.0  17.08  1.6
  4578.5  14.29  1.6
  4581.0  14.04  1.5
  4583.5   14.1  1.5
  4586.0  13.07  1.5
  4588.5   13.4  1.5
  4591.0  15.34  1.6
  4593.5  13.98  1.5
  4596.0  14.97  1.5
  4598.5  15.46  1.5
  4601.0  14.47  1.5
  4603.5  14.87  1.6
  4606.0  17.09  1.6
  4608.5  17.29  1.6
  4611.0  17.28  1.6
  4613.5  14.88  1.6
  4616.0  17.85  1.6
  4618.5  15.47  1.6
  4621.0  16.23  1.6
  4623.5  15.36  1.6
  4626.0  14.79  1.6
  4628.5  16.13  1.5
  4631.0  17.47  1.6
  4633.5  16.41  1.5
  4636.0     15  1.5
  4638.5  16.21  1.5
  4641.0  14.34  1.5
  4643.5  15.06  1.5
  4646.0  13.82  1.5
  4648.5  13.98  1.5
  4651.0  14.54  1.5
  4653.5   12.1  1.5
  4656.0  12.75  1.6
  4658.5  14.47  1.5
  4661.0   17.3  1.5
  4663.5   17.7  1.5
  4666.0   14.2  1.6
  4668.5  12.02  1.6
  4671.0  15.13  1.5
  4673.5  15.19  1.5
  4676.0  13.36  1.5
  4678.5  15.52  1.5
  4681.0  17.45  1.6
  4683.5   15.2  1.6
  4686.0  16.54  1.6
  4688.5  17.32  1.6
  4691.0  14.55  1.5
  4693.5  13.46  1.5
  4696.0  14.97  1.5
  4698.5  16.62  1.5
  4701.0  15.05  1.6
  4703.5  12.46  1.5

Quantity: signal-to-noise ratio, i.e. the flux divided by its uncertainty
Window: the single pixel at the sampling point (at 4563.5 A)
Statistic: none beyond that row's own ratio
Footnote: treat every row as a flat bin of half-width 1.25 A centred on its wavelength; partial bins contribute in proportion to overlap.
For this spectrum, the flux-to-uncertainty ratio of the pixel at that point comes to 9.7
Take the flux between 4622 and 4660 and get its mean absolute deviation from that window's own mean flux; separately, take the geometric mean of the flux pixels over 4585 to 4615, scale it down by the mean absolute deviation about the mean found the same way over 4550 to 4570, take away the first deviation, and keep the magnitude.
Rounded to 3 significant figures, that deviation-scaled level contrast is 15.9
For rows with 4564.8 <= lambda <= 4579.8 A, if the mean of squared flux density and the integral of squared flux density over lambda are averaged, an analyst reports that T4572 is 1911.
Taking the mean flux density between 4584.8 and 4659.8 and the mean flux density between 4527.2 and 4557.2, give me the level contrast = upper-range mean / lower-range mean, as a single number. 1.03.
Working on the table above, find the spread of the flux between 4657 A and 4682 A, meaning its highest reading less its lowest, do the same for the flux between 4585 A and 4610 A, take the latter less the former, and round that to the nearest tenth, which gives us -1.5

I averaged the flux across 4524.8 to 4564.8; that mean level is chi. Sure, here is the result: 14.9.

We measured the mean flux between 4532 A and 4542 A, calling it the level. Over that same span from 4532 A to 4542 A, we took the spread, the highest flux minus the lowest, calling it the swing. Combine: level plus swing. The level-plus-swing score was 17.9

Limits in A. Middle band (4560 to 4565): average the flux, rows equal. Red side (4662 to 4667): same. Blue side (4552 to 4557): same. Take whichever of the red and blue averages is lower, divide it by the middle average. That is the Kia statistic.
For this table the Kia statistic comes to 1.00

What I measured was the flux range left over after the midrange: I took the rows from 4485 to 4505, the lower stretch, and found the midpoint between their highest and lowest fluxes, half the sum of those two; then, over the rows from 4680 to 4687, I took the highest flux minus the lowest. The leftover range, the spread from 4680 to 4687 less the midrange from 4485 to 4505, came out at -11.9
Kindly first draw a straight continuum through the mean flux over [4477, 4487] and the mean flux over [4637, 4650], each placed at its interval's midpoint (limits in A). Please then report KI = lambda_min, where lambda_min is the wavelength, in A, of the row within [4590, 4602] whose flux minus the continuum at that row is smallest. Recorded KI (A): 4593.5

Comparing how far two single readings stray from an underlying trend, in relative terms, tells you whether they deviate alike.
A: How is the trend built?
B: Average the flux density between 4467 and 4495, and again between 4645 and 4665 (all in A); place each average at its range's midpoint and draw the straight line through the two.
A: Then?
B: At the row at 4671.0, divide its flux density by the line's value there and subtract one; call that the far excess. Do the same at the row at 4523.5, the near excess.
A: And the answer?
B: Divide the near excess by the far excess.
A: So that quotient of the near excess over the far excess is 1.5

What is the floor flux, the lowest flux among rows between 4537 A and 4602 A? 13.07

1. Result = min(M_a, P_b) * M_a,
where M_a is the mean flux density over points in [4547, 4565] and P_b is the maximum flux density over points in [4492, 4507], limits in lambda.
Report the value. 240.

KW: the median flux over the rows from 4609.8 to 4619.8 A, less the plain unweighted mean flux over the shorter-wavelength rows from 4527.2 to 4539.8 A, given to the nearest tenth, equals 2.3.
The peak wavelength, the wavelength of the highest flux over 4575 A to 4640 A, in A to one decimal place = 4616.0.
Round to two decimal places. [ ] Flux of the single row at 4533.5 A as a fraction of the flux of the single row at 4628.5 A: 0.84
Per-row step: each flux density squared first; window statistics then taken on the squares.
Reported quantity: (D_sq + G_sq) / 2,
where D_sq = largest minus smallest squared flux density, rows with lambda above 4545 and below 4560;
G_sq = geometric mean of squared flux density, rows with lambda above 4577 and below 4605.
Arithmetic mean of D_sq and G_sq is 158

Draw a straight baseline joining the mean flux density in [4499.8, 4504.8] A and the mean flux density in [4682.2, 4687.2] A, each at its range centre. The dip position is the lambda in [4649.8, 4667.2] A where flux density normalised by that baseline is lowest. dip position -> 4653.5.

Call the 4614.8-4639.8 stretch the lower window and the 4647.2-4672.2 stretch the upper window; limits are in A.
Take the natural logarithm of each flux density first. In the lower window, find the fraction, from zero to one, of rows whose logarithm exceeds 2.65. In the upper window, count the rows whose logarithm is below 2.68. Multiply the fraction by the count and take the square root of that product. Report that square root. 2.6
